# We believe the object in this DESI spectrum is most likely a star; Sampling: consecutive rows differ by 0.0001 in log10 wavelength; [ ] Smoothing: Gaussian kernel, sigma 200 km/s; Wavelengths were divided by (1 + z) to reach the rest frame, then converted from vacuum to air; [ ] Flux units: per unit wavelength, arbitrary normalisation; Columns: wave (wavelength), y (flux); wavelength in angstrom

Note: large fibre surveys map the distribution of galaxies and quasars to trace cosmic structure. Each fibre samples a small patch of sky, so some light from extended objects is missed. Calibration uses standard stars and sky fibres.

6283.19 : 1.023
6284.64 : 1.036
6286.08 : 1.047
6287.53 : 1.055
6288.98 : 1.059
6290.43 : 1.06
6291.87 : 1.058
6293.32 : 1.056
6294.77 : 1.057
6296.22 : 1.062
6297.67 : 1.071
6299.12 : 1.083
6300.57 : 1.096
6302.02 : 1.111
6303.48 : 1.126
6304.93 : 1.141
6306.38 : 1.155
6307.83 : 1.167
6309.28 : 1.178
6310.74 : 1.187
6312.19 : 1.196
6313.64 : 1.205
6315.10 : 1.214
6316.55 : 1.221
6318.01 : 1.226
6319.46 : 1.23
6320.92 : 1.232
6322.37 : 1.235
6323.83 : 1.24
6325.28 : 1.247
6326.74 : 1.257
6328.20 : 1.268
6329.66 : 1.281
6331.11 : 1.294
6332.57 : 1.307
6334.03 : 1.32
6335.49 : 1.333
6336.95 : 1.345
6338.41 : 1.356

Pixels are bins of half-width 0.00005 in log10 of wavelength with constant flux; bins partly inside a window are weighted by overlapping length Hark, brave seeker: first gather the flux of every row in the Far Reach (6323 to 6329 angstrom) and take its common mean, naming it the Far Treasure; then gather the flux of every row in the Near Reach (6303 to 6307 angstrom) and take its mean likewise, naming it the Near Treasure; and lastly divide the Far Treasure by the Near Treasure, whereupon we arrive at 1.10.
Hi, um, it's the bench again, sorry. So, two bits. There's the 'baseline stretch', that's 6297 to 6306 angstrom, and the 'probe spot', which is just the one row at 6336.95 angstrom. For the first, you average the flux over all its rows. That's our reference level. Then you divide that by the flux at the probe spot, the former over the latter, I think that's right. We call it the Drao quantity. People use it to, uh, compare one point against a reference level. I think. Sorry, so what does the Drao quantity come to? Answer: 0.82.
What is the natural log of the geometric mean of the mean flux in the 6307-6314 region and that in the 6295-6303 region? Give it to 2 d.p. 0.13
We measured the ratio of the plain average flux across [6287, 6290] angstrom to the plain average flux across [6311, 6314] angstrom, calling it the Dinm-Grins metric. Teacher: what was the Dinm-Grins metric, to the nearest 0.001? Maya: 0.880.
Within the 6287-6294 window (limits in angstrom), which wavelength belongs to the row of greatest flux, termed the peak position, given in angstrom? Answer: 6290.43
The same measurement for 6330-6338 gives 6336.95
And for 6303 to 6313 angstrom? 6312.19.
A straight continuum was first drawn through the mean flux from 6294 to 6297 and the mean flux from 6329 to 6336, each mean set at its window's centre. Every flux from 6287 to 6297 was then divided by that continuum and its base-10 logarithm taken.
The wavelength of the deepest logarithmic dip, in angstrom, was 6296.22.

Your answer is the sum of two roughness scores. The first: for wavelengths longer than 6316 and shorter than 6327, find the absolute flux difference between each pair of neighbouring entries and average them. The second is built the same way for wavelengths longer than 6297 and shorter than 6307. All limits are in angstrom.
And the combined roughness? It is 0.019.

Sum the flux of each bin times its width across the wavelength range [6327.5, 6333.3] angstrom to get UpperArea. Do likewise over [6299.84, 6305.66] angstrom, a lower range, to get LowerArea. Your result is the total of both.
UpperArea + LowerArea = 14.0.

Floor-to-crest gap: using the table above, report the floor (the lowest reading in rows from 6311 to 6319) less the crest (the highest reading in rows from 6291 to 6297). 0.134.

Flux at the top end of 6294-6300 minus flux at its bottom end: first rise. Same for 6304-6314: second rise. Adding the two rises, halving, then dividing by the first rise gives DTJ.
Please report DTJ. 1.7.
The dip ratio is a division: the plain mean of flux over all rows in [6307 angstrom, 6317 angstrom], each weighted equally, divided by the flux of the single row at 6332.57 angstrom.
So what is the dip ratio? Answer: 0.91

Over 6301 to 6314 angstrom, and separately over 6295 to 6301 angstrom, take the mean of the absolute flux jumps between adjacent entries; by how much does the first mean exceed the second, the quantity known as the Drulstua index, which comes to 0.000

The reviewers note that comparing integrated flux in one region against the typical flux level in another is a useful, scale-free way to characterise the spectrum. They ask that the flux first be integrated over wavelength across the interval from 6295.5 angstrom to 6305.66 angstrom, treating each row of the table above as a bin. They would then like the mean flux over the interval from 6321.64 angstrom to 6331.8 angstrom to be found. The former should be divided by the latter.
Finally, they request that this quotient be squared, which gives 78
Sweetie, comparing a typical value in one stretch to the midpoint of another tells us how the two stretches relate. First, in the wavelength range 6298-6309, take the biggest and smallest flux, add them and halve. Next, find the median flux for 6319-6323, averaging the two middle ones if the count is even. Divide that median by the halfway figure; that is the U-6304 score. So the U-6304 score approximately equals 1.10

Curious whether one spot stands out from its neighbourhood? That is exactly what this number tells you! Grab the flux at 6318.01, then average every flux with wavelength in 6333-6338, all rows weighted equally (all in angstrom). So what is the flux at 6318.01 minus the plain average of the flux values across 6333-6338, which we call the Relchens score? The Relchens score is -0.11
